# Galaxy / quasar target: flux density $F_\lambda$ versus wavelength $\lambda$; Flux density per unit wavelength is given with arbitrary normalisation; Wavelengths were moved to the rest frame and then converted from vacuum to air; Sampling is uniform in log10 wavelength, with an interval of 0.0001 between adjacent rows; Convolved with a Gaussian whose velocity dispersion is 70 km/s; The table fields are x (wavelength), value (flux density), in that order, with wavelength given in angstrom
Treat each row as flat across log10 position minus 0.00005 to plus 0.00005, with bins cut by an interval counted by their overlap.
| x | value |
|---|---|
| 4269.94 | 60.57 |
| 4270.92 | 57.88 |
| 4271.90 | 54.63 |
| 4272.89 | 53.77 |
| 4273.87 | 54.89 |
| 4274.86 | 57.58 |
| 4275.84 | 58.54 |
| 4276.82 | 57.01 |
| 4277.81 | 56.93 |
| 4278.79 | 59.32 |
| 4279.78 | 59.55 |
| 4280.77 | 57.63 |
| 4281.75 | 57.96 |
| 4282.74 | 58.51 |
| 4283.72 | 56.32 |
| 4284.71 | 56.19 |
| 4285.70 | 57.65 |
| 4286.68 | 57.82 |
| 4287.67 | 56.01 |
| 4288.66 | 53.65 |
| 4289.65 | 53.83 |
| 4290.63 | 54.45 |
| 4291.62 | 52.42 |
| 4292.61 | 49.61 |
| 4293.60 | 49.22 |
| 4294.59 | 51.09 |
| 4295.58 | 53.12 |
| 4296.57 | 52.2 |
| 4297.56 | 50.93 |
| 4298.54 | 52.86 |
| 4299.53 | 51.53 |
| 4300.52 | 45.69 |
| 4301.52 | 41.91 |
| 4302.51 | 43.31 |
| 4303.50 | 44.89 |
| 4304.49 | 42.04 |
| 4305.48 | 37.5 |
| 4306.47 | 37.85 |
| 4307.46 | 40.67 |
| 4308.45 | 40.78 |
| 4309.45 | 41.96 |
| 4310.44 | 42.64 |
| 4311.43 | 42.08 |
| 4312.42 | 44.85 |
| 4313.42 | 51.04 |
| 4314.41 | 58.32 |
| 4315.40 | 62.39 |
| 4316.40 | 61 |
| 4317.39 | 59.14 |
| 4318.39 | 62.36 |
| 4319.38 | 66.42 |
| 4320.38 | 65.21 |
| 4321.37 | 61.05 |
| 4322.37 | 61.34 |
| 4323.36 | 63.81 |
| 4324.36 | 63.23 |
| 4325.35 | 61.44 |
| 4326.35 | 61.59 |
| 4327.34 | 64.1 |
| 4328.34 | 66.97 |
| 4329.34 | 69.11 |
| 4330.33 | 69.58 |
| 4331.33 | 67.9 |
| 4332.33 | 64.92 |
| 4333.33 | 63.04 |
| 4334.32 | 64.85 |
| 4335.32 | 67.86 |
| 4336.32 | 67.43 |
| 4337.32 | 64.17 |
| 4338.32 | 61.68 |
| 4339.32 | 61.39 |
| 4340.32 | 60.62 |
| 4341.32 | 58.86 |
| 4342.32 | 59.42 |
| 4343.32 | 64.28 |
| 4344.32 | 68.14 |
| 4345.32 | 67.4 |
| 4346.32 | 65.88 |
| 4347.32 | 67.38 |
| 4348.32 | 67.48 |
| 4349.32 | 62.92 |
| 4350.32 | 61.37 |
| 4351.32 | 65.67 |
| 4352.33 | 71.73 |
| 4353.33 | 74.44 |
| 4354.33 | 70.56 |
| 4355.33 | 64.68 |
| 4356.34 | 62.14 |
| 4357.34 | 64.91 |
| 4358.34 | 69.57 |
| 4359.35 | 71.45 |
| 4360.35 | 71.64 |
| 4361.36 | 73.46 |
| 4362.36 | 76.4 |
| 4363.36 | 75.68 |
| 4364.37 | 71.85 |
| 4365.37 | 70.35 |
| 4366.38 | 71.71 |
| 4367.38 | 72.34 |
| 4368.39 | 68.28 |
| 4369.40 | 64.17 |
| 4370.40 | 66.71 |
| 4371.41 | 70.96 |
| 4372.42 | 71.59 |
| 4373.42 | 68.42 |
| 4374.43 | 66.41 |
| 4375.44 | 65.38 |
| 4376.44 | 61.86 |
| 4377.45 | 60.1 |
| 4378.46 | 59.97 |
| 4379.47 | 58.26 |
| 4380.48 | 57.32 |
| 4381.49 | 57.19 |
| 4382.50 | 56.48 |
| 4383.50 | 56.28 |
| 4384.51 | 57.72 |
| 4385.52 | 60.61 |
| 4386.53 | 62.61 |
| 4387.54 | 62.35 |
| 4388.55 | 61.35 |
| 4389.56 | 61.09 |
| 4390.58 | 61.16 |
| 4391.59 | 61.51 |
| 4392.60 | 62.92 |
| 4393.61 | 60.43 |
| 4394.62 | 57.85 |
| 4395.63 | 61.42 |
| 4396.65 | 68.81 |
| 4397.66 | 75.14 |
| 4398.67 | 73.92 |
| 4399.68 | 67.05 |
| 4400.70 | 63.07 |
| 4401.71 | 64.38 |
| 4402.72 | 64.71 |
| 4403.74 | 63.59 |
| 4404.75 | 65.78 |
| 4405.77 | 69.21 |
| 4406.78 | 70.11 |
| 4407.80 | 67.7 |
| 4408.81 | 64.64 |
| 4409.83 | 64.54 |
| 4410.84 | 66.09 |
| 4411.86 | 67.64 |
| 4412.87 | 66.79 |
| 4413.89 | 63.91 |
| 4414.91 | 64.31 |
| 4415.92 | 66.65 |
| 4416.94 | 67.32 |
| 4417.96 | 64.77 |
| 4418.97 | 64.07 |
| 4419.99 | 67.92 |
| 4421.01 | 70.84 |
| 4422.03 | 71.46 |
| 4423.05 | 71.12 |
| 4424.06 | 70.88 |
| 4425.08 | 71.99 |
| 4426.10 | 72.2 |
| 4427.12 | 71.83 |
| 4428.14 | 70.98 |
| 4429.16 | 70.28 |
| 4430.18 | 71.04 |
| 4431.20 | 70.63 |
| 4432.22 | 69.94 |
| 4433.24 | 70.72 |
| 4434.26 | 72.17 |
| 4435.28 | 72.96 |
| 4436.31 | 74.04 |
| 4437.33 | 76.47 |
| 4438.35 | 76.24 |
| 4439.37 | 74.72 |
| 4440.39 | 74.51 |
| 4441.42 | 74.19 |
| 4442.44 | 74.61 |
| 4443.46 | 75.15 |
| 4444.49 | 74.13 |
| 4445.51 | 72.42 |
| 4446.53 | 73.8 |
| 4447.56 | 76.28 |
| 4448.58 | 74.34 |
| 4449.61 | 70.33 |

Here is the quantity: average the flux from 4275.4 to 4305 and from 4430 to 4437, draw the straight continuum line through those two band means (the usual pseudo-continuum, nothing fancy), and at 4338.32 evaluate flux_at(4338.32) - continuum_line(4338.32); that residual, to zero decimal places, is 2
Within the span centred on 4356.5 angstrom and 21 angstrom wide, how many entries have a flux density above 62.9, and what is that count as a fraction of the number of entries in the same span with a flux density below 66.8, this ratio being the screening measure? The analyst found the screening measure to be 2.7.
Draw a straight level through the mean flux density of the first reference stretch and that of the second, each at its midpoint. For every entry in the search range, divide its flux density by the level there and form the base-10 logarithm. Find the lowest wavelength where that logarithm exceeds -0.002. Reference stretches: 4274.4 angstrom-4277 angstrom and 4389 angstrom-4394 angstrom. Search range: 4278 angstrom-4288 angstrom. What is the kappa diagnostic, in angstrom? 4278.79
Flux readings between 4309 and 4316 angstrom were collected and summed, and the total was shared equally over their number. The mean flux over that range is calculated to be 49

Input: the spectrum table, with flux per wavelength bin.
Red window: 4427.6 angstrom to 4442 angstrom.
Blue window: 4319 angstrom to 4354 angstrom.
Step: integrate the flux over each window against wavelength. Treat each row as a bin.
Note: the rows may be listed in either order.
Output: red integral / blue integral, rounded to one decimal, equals 0.5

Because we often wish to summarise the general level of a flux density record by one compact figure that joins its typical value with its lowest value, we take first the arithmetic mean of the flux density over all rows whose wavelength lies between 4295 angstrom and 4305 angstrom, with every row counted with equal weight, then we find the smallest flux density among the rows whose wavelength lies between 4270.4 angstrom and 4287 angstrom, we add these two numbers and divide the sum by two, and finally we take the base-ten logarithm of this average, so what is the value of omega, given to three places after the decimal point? 1.706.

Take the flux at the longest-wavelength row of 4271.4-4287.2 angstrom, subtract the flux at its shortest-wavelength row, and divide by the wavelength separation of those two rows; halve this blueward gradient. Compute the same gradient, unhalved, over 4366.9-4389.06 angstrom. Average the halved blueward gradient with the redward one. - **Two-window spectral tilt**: -0.2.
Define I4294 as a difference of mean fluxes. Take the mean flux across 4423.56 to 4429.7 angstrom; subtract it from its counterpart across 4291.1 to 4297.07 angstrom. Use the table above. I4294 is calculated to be -20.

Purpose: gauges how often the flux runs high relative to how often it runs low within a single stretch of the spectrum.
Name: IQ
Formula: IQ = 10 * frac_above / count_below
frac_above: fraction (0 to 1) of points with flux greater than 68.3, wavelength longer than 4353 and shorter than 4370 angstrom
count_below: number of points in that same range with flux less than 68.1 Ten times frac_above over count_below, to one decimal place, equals 1.8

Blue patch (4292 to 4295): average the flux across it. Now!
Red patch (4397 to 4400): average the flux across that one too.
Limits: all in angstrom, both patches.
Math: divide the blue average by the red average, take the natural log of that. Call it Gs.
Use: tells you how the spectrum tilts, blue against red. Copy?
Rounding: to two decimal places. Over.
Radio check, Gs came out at -0.37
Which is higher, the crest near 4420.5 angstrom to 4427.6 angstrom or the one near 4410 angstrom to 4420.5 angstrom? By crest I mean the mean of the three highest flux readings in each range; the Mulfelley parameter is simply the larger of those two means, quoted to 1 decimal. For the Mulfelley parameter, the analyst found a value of 72.0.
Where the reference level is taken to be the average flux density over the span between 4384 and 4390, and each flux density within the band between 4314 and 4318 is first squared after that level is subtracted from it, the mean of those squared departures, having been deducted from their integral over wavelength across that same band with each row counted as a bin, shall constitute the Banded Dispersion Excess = 9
